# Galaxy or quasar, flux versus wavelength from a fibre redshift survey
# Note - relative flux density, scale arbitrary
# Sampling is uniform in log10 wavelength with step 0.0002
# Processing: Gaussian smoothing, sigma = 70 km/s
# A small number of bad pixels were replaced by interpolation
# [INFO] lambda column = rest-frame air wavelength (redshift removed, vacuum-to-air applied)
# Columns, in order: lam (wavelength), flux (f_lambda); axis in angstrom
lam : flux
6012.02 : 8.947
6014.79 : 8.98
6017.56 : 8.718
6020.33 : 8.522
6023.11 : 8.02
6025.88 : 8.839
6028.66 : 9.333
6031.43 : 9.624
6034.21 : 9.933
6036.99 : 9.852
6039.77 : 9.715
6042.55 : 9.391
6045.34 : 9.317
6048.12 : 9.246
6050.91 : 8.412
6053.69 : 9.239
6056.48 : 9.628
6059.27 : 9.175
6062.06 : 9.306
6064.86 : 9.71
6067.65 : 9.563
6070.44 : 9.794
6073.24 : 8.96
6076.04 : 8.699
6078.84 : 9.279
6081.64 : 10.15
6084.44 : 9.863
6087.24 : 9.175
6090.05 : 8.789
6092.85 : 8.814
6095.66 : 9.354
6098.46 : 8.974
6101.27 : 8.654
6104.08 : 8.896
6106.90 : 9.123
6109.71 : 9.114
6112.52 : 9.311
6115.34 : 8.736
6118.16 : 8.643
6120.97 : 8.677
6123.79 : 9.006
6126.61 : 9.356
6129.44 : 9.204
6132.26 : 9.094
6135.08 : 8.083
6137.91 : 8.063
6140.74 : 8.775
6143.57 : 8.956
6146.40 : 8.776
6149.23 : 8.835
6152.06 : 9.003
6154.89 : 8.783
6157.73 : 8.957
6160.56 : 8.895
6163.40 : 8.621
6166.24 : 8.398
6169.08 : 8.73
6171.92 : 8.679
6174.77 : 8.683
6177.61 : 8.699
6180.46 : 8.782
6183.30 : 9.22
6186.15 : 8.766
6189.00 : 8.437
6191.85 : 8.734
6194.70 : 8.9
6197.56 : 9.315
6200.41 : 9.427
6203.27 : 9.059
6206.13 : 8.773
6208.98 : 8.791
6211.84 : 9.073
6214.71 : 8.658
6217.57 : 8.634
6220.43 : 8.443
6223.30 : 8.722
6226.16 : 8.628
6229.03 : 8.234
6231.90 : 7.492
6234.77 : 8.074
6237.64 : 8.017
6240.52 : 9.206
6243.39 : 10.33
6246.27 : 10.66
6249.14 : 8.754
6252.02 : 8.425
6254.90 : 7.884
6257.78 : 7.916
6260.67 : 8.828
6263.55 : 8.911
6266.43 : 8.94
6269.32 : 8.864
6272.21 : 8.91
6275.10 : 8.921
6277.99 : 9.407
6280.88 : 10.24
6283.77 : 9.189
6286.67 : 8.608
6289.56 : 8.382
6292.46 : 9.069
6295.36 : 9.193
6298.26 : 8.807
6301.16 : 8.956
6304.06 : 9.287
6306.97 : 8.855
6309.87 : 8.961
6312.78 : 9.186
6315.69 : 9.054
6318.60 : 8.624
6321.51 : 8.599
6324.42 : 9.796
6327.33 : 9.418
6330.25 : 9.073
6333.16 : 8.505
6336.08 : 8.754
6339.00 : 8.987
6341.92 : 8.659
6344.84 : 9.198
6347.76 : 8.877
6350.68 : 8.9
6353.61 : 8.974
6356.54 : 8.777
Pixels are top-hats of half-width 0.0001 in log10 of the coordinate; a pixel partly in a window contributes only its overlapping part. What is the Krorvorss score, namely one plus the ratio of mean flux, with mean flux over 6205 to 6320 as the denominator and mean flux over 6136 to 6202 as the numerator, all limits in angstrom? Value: 1.99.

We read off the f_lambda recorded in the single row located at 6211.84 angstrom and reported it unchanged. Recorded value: 9.073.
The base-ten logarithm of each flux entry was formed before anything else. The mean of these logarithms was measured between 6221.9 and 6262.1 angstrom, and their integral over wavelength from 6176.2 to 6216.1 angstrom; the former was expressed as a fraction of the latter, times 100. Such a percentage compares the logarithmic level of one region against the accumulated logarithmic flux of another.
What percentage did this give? 2.47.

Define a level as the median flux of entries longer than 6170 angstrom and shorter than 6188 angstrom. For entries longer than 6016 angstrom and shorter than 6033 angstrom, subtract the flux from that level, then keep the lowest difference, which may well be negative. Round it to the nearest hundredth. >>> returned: -0.89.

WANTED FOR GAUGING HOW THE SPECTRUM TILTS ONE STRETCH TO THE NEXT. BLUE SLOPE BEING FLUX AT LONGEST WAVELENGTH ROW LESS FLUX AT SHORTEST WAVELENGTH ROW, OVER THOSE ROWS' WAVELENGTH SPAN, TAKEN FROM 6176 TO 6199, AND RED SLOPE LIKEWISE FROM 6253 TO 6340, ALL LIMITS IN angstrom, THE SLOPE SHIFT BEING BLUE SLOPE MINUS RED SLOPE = 0.018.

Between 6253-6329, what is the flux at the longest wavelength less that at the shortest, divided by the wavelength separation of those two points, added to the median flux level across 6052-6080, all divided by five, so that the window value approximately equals 1.86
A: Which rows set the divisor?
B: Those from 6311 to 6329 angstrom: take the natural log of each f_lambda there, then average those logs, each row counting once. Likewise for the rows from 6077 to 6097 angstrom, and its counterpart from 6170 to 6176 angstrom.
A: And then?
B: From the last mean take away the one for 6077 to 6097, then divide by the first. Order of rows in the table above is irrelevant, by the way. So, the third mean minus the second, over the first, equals -0.033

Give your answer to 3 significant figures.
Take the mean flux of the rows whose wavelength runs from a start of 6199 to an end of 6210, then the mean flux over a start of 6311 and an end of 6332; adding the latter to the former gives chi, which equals 18.1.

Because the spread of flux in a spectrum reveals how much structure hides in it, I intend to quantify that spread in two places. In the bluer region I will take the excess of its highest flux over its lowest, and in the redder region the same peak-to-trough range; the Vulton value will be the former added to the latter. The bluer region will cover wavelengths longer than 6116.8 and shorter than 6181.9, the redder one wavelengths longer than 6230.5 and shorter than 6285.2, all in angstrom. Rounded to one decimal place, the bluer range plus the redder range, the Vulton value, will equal 4.5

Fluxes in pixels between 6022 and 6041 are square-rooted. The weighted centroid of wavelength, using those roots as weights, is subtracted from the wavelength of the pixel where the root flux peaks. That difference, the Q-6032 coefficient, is 2.6 angstrom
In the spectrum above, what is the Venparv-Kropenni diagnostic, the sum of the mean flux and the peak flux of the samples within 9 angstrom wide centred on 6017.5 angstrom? 17.7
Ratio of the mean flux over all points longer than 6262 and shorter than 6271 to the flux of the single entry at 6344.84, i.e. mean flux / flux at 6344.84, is 0.97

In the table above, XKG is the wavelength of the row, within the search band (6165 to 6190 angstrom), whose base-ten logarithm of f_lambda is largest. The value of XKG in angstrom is 6183.30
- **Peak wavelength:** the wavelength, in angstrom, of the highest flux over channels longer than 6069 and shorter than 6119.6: 6081.64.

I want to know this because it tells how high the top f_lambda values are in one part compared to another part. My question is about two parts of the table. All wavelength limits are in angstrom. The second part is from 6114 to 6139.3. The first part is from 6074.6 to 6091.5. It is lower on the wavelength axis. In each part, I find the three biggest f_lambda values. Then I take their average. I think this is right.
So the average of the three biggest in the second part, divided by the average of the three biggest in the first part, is 0.94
